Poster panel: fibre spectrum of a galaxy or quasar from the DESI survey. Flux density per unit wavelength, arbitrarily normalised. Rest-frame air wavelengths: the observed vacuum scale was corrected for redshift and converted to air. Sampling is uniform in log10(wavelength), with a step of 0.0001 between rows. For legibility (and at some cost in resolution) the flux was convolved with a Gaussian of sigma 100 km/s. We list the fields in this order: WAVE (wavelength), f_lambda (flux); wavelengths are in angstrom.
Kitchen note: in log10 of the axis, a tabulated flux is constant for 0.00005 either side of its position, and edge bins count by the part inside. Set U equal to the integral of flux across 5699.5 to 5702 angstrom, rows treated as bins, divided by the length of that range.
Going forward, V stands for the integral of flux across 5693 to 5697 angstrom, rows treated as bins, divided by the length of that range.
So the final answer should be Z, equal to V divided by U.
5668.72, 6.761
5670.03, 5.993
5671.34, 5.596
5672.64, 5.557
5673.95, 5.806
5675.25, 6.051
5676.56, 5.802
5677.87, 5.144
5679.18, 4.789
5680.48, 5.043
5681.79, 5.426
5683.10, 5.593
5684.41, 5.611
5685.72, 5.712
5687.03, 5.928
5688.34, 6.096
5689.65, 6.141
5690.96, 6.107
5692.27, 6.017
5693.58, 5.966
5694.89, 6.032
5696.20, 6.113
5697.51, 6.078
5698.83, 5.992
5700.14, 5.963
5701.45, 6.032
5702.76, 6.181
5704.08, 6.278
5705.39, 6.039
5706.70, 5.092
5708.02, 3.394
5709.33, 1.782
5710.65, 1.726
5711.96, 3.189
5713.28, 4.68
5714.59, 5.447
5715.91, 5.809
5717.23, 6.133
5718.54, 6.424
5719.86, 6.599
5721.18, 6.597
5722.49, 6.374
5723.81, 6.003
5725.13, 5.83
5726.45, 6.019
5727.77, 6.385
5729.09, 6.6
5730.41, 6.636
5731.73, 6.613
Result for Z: 1.01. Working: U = 6.00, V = 6.05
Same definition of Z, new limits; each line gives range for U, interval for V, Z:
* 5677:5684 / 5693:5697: 1.16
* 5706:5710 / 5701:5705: 1.79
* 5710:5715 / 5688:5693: 1.65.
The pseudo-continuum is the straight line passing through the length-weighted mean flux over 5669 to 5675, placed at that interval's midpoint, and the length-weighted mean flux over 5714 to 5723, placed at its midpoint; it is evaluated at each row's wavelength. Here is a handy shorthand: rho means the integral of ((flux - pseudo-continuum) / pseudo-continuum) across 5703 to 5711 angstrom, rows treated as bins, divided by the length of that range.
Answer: -0.30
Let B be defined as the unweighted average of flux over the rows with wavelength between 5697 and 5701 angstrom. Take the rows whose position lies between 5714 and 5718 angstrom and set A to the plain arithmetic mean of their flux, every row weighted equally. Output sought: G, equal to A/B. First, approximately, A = 5.80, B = 6.0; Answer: 0.96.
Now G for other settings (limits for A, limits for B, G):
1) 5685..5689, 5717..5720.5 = 0.93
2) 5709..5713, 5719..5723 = 0.34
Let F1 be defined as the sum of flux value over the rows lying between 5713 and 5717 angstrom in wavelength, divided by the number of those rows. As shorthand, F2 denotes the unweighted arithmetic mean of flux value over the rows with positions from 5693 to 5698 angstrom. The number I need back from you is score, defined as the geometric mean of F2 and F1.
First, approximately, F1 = 5.3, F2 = 6.0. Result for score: 5.7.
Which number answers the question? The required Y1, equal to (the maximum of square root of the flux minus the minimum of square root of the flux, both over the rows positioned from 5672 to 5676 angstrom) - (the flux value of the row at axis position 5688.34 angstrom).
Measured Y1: -6.0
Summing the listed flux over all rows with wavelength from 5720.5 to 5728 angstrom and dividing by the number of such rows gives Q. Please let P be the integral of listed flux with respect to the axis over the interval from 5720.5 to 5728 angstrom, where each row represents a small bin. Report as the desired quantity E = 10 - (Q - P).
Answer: 50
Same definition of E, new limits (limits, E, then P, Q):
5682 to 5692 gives 63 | 59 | 5.88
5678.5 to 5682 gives 23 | 18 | 5.09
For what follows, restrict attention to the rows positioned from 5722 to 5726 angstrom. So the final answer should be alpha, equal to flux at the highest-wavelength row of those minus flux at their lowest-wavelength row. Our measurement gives -0.5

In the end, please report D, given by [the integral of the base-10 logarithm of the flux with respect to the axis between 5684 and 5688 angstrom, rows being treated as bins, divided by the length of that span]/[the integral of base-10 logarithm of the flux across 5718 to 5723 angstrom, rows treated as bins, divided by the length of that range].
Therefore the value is 0.9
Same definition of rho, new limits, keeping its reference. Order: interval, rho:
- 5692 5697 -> 0.00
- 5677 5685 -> -0.10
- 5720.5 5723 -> 0.04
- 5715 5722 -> 0.01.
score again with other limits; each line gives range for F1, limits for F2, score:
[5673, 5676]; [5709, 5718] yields 4.9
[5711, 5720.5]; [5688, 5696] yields 5.8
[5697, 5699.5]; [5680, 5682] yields 5.6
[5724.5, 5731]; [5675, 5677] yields 6.1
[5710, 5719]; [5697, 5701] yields 5.4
